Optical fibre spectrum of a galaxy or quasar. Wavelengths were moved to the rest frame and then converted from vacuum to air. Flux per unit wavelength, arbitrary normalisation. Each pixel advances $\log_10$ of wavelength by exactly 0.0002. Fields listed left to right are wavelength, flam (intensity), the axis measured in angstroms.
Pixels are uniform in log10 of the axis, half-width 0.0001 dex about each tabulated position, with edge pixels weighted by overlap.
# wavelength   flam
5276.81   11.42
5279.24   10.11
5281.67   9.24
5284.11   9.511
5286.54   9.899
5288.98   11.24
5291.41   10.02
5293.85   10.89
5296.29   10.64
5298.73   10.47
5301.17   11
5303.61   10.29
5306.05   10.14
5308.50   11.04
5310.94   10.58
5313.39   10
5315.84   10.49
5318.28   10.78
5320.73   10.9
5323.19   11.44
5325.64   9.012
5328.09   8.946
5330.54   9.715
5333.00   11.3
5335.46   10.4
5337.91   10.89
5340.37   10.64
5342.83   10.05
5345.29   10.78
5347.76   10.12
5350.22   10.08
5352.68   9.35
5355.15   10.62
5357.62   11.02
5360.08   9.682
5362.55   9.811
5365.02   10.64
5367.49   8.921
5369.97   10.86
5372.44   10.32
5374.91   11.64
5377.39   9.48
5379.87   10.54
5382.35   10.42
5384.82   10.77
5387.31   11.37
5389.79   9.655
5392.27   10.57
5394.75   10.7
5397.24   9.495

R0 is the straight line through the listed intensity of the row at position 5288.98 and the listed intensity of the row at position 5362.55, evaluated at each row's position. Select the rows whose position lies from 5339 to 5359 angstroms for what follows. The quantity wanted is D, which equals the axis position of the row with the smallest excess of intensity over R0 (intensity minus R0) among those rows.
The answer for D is 5352.68 angstroms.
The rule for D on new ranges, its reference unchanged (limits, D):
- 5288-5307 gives 5291.41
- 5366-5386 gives 5367.49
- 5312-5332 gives 5328.09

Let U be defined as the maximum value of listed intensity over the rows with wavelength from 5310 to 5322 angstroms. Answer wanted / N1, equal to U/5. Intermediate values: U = 10.9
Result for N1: 2.18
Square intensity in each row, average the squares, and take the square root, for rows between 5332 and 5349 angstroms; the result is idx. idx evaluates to 10.6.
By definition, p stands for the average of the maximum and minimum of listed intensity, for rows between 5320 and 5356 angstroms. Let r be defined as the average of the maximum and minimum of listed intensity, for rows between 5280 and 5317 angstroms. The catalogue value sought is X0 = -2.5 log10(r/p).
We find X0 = -0.005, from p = 10.2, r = 10.2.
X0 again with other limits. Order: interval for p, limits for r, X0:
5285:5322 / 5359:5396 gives 0.030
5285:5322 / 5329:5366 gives 0.025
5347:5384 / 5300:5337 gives 0.009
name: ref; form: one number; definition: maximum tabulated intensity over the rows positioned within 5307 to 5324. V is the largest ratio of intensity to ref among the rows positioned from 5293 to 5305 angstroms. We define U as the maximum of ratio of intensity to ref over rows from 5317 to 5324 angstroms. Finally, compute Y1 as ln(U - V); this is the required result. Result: -3.3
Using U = 1.00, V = 0.962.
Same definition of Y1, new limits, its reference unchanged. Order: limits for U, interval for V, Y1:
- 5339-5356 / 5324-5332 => -2.4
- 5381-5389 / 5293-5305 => -3.4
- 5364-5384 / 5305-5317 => -2.9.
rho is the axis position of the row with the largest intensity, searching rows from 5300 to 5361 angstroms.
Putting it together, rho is 5323.19 angstroms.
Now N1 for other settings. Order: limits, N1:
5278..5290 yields 2.25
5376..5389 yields 2.27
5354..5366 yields 2.20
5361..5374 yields 2.17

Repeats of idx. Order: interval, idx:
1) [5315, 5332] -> 10.2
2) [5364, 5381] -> 10.4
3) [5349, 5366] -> 10.2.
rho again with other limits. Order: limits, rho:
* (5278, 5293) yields 5288.98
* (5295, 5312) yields 5308.50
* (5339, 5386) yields 5374.91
